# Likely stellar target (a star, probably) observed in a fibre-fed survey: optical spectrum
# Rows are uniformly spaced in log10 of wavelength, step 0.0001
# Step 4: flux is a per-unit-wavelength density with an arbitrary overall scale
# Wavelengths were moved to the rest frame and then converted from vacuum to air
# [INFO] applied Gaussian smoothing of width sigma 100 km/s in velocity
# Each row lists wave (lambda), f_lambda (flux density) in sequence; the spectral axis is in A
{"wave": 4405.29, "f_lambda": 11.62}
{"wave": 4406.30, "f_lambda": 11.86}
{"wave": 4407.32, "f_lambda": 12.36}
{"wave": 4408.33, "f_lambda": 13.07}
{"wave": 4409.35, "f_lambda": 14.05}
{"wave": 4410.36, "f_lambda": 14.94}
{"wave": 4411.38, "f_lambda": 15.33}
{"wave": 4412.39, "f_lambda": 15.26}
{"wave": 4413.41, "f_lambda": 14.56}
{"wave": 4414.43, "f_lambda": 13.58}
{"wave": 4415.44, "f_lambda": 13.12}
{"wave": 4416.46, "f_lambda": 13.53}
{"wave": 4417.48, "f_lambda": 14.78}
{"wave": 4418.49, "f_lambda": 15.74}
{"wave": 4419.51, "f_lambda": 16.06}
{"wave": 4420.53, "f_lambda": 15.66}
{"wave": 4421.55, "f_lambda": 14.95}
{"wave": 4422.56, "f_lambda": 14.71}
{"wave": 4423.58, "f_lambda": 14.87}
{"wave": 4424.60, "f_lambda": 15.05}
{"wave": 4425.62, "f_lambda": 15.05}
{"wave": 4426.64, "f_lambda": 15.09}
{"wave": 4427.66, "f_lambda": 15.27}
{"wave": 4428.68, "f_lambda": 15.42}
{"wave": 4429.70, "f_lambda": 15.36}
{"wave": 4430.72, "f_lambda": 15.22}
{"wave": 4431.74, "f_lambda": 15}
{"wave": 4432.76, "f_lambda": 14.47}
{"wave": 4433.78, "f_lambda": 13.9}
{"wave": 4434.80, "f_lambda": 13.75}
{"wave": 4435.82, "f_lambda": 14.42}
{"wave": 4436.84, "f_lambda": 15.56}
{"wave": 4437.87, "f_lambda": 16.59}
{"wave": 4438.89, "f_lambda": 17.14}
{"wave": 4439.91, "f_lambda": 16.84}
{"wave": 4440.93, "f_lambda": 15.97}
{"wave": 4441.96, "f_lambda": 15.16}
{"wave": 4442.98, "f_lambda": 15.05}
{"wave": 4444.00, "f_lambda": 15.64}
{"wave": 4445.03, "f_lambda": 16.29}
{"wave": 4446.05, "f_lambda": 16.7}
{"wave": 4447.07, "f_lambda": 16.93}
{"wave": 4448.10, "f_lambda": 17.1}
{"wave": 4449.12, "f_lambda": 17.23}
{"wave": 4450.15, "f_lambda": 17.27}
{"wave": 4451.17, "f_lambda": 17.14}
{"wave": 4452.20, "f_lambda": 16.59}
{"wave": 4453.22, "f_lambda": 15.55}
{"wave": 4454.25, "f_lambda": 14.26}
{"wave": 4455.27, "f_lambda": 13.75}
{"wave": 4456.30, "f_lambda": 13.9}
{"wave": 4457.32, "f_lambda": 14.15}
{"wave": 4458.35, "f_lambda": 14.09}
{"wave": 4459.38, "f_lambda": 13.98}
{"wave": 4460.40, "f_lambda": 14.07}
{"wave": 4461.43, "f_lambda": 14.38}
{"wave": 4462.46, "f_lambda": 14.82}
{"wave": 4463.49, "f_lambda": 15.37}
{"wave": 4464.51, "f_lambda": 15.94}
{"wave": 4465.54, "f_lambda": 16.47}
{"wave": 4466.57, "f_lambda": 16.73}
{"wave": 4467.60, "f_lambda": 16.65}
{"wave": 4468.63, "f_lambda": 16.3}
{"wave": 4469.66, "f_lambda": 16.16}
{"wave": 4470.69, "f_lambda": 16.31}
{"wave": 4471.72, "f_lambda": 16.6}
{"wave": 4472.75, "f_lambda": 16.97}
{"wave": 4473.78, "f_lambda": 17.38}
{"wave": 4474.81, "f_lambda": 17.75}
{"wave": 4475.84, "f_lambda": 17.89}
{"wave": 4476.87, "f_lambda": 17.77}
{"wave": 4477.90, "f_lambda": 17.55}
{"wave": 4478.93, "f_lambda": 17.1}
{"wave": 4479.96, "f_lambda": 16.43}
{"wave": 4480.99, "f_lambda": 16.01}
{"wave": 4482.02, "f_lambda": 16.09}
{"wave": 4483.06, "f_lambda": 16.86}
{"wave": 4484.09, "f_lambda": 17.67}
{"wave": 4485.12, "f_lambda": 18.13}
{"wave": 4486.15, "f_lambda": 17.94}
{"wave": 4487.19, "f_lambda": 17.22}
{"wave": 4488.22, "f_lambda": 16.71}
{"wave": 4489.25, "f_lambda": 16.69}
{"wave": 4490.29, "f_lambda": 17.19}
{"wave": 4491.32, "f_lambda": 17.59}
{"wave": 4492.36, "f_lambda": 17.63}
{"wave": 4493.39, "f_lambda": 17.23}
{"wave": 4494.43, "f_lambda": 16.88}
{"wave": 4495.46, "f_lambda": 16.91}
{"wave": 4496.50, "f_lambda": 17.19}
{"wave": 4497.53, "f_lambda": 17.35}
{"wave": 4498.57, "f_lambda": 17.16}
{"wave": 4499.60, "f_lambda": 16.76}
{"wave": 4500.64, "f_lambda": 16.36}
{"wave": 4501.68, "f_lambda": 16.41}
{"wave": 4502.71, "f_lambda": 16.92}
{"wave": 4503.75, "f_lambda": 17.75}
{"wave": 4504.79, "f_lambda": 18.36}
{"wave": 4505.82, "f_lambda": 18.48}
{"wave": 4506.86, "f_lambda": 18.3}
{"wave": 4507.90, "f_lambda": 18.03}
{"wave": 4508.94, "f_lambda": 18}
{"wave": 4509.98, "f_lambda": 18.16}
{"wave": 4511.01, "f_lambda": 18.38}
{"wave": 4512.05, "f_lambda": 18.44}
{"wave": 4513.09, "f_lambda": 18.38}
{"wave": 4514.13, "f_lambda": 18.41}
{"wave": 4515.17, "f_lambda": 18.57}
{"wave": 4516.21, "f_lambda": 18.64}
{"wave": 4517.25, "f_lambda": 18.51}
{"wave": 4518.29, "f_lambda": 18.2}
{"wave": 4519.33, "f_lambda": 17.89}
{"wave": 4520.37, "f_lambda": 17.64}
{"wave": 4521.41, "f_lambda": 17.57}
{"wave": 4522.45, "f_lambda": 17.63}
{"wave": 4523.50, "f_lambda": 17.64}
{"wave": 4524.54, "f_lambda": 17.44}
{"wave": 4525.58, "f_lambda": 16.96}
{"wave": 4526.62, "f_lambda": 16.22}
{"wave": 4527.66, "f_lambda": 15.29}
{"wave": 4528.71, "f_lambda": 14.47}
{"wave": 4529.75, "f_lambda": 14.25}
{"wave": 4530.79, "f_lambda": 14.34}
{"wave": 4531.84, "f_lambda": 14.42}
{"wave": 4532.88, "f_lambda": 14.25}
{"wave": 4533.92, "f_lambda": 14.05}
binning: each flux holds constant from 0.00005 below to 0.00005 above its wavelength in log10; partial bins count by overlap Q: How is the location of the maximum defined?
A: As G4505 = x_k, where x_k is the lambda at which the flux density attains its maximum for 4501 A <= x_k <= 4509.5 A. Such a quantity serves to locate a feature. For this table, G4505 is 4505.82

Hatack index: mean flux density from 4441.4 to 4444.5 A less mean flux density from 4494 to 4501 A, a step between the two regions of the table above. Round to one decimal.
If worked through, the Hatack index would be -1.7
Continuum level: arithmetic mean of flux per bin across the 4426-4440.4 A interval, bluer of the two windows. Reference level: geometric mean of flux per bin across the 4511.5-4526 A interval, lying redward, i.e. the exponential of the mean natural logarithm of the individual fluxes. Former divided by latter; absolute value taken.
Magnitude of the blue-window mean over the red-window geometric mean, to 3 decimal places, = 0.850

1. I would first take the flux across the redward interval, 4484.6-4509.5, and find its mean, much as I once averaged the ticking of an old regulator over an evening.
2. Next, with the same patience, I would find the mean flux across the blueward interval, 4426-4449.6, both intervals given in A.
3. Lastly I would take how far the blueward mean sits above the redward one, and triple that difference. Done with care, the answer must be -5.2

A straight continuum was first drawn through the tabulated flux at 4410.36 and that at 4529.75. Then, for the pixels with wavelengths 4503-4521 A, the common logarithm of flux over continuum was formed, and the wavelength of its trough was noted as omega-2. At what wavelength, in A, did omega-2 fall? 4503.75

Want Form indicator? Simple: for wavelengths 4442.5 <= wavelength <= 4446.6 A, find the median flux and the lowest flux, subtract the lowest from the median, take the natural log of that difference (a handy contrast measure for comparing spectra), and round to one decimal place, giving -0.1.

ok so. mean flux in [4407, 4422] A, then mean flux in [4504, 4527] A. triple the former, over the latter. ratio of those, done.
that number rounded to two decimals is 2.41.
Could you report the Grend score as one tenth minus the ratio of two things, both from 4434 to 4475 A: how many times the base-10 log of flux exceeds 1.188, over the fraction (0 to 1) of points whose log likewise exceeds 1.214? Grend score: -61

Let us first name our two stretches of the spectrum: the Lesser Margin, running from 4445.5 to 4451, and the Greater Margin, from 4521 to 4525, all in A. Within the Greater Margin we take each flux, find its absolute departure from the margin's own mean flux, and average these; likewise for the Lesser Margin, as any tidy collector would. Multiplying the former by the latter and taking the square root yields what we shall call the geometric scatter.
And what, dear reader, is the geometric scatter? 0.1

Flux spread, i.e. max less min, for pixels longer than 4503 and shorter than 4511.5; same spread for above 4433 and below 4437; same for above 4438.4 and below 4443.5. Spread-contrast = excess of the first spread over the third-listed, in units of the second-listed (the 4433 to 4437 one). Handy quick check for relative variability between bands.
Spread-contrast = -0.8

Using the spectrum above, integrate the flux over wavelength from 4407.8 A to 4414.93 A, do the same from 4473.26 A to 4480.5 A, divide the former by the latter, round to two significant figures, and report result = 0.81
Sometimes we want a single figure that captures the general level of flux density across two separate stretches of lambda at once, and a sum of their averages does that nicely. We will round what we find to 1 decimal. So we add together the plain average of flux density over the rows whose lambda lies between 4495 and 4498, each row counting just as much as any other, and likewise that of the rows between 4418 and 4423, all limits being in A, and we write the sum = 32.6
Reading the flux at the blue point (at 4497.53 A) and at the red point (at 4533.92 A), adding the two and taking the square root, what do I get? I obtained 5.60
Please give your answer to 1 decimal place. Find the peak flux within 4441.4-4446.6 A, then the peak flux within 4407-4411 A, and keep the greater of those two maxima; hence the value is 16.7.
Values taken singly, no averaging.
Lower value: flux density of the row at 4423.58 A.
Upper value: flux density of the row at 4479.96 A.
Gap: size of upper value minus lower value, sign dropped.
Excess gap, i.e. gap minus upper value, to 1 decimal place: -14.9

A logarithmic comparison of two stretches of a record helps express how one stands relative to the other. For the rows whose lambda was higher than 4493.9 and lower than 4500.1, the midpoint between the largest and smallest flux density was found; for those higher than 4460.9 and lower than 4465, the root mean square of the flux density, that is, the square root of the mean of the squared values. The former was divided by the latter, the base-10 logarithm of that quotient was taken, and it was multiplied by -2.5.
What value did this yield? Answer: -0.13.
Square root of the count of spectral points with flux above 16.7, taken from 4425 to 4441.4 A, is 1.4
